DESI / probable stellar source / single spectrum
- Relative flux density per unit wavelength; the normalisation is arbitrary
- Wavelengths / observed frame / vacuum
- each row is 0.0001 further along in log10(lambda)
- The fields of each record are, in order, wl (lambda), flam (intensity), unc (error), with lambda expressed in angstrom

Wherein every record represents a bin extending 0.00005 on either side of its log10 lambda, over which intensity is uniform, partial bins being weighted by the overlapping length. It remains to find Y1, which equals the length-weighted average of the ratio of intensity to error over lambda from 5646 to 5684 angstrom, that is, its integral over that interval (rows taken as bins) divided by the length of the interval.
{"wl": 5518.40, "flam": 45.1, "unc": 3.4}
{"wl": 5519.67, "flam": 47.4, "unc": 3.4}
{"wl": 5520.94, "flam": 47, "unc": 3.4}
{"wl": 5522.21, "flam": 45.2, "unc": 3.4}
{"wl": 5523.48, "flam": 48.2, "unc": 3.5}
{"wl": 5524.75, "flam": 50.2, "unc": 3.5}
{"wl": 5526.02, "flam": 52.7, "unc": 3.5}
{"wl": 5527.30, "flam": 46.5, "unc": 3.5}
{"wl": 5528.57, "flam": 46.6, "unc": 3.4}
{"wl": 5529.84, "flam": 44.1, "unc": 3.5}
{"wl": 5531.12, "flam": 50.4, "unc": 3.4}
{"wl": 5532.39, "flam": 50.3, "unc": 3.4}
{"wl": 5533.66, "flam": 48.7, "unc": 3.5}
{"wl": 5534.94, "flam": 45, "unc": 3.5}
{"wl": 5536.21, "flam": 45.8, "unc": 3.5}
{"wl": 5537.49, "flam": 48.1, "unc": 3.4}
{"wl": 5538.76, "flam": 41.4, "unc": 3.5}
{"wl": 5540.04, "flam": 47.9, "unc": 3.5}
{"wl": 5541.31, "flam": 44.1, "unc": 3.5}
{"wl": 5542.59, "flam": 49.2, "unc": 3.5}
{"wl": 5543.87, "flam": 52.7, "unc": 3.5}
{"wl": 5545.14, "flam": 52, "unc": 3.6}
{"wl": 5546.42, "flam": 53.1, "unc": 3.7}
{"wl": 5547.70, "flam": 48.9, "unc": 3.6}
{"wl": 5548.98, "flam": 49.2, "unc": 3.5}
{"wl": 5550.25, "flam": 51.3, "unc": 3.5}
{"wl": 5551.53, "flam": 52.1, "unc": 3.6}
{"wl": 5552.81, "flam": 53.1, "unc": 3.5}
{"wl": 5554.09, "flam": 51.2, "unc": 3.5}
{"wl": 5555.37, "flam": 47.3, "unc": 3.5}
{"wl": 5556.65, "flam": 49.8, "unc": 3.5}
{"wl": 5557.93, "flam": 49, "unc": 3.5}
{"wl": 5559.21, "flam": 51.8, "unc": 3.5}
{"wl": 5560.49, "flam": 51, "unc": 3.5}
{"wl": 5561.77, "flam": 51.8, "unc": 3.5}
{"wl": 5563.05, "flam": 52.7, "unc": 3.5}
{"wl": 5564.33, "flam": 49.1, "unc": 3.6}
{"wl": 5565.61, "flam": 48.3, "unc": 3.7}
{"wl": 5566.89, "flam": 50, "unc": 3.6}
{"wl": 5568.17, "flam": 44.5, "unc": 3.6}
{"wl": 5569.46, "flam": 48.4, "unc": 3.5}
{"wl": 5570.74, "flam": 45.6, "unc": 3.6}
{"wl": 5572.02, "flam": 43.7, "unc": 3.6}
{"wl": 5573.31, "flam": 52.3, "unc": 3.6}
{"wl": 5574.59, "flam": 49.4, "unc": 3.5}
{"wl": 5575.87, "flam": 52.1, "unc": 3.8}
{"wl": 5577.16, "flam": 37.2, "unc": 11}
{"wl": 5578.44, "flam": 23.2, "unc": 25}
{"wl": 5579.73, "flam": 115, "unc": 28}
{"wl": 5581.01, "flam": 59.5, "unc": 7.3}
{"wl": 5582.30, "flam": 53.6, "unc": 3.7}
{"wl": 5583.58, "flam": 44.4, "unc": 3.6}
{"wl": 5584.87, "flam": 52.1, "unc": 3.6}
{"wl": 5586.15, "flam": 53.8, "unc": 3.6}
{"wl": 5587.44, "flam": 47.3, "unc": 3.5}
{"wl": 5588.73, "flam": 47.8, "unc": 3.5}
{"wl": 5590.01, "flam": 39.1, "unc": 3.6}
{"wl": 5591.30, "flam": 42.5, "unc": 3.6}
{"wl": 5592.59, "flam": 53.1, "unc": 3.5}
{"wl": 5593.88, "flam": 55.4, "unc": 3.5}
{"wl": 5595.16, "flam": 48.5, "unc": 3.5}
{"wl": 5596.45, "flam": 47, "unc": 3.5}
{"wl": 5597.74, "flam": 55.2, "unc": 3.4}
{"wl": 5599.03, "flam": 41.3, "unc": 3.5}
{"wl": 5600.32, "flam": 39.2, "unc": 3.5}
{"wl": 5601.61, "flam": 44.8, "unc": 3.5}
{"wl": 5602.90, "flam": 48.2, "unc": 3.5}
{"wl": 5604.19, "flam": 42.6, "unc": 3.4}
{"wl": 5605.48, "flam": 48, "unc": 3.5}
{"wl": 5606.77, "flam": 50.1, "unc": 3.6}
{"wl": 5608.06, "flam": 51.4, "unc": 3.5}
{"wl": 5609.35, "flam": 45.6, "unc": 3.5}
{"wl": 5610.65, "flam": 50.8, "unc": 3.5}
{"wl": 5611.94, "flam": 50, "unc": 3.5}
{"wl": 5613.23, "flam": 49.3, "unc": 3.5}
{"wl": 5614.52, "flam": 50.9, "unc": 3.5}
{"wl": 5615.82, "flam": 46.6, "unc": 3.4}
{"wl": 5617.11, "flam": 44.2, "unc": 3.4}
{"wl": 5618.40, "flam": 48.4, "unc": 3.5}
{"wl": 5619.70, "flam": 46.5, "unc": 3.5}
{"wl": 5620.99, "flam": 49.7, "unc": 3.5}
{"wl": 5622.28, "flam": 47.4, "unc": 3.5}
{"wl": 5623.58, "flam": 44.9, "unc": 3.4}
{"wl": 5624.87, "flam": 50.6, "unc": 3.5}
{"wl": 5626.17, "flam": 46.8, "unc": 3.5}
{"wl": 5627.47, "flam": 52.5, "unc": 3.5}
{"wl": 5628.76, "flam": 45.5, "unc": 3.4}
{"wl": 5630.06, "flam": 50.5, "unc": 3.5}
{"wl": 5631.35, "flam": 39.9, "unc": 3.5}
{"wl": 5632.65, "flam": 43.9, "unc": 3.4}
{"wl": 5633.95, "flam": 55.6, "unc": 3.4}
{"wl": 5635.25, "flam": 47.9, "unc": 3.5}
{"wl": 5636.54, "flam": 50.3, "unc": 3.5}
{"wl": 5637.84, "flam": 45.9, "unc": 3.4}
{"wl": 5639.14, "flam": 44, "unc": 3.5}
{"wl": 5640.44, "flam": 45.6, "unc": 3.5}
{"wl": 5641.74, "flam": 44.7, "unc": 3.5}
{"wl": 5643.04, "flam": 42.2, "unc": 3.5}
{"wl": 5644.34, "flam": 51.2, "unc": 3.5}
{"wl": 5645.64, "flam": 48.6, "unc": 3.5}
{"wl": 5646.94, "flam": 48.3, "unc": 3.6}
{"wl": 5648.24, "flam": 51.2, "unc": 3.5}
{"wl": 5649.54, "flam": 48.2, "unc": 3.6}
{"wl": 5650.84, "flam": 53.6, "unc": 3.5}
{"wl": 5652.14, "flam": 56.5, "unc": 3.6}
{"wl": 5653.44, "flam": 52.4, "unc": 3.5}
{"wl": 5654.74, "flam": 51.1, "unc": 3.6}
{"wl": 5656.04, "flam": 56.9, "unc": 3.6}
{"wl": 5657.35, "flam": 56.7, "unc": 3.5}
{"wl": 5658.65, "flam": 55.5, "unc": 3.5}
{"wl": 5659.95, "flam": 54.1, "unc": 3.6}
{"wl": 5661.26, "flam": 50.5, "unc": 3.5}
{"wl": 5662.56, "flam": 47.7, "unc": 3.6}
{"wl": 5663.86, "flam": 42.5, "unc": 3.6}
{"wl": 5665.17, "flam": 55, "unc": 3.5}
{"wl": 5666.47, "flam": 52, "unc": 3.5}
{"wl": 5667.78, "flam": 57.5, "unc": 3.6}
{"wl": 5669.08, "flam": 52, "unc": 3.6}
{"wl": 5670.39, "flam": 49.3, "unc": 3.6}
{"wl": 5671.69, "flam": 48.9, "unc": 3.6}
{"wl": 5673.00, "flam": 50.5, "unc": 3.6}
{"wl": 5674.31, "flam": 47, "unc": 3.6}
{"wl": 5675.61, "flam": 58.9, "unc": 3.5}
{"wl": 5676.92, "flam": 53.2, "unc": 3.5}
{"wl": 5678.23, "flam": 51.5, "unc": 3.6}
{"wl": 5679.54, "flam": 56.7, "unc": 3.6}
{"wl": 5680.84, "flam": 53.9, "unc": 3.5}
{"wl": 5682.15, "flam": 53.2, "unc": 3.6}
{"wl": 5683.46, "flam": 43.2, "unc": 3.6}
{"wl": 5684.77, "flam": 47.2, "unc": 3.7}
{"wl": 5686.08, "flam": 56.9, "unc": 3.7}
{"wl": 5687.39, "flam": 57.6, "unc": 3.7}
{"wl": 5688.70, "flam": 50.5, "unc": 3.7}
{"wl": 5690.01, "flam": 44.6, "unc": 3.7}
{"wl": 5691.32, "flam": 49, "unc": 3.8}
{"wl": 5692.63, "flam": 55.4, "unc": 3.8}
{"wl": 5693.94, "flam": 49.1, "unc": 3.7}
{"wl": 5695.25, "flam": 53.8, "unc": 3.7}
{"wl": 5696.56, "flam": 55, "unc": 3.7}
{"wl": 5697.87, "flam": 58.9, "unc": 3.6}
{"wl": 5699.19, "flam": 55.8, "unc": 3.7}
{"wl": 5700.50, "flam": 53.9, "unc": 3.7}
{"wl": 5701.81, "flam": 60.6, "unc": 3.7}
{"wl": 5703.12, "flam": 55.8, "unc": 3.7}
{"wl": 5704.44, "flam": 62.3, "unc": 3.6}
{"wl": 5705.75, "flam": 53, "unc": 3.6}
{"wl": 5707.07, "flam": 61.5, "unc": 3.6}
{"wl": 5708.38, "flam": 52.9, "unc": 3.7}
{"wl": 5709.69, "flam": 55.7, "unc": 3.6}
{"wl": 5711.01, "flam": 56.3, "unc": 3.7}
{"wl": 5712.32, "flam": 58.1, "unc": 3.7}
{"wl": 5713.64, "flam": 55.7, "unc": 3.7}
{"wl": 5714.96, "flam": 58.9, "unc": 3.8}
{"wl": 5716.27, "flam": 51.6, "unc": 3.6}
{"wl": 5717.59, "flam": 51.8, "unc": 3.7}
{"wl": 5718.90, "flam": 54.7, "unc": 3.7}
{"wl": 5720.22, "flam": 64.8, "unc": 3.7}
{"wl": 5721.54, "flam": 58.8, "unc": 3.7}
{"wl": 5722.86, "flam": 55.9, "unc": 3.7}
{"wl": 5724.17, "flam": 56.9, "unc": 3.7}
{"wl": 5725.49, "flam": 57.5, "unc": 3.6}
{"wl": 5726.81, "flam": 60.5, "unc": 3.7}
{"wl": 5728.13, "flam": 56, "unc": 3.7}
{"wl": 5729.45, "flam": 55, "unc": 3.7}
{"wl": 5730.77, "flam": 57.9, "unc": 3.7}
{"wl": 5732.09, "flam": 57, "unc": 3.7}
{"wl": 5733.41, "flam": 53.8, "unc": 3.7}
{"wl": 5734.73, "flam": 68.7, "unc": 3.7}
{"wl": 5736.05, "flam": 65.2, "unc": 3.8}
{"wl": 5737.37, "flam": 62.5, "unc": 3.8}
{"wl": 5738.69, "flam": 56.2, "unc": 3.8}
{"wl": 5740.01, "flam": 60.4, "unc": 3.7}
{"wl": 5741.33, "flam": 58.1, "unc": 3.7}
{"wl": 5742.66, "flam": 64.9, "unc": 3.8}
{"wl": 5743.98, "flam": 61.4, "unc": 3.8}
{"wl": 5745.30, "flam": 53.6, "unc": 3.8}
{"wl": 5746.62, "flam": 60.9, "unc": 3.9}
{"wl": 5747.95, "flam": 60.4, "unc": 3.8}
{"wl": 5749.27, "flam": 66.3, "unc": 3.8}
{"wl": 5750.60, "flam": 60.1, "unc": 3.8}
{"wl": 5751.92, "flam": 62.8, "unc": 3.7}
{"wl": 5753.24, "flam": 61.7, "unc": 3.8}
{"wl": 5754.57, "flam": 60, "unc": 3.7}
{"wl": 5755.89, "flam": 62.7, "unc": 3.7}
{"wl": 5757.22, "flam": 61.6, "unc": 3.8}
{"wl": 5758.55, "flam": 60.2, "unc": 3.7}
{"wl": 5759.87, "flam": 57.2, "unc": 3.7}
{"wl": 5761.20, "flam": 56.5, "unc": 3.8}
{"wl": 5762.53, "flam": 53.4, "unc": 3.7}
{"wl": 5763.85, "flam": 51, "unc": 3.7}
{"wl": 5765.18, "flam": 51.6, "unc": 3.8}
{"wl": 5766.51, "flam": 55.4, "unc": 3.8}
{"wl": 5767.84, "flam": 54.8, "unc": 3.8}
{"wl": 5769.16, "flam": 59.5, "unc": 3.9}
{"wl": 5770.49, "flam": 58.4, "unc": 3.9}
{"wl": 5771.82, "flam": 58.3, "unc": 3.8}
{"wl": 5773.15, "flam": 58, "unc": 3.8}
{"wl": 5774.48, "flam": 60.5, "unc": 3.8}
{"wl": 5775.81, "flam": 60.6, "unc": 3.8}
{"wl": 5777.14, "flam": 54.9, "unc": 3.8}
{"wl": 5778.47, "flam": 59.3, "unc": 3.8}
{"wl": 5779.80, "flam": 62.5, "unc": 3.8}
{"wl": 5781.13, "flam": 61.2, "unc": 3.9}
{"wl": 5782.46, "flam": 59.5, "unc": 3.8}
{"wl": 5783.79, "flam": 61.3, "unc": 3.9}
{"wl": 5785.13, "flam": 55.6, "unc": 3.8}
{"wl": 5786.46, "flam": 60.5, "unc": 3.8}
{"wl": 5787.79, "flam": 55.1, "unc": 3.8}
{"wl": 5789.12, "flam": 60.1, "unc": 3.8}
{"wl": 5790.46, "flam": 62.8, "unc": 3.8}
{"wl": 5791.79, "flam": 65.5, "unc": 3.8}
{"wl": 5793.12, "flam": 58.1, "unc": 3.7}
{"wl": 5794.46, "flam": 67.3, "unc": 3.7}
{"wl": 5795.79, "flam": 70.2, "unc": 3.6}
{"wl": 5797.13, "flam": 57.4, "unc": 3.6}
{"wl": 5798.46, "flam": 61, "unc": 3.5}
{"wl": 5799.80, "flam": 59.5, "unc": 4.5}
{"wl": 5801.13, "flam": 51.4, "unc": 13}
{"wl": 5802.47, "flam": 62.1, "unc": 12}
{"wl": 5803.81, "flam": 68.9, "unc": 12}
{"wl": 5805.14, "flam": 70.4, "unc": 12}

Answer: 14.6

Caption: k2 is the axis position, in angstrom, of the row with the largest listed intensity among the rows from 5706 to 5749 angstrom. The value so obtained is 5734.73 angstrom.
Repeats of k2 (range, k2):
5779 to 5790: 5779.80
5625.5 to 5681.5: 5675.61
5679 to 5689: 5687.39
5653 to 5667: 5656.04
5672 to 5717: 5704.44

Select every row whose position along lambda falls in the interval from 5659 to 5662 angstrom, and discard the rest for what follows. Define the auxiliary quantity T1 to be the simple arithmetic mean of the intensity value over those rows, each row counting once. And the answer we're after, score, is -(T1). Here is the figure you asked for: -52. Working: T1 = 52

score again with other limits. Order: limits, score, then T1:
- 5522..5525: -48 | 48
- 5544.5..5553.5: -51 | 51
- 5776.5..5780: -59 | 59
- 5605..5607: -49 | 49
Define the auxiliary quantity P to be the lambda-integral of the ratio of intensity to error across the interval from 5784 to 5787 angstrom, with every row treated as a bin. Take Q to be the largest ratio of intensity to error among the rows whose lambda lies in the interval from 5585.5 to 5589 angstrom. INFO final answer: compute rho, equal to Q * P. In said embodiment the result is 685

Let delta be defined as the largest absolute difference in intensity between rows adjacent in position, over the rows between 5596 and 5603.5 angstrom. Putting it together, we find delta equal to 13.9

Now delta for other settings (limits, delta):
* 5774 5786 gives 5.7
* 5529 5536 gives 6.3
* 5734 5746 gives 7.8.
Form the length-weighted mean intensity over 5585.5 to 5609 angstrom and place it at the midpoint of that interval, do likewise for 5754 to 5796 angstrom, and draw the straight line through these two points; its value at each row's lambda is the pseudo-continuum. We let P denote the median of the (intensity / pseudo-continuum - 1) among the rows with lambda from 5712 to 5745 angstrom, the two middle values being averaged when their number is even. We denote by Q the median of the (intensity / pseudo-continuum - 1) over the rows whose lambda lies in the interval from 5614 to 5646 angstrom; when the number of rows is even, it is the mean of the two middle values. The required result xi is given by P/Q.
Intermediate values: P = 0.030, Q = -0.043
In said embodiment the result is -0.7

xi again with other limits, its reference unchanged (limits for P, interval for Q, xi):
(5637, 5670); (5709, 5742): -0.1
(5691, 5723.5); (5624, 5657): -0.5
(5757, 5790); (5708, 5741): -0.3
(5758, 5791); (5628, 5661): 2.2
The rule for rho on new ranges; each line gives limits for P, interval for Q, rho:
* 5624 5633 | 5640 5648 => 1788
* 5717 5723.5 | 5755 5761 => 1704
